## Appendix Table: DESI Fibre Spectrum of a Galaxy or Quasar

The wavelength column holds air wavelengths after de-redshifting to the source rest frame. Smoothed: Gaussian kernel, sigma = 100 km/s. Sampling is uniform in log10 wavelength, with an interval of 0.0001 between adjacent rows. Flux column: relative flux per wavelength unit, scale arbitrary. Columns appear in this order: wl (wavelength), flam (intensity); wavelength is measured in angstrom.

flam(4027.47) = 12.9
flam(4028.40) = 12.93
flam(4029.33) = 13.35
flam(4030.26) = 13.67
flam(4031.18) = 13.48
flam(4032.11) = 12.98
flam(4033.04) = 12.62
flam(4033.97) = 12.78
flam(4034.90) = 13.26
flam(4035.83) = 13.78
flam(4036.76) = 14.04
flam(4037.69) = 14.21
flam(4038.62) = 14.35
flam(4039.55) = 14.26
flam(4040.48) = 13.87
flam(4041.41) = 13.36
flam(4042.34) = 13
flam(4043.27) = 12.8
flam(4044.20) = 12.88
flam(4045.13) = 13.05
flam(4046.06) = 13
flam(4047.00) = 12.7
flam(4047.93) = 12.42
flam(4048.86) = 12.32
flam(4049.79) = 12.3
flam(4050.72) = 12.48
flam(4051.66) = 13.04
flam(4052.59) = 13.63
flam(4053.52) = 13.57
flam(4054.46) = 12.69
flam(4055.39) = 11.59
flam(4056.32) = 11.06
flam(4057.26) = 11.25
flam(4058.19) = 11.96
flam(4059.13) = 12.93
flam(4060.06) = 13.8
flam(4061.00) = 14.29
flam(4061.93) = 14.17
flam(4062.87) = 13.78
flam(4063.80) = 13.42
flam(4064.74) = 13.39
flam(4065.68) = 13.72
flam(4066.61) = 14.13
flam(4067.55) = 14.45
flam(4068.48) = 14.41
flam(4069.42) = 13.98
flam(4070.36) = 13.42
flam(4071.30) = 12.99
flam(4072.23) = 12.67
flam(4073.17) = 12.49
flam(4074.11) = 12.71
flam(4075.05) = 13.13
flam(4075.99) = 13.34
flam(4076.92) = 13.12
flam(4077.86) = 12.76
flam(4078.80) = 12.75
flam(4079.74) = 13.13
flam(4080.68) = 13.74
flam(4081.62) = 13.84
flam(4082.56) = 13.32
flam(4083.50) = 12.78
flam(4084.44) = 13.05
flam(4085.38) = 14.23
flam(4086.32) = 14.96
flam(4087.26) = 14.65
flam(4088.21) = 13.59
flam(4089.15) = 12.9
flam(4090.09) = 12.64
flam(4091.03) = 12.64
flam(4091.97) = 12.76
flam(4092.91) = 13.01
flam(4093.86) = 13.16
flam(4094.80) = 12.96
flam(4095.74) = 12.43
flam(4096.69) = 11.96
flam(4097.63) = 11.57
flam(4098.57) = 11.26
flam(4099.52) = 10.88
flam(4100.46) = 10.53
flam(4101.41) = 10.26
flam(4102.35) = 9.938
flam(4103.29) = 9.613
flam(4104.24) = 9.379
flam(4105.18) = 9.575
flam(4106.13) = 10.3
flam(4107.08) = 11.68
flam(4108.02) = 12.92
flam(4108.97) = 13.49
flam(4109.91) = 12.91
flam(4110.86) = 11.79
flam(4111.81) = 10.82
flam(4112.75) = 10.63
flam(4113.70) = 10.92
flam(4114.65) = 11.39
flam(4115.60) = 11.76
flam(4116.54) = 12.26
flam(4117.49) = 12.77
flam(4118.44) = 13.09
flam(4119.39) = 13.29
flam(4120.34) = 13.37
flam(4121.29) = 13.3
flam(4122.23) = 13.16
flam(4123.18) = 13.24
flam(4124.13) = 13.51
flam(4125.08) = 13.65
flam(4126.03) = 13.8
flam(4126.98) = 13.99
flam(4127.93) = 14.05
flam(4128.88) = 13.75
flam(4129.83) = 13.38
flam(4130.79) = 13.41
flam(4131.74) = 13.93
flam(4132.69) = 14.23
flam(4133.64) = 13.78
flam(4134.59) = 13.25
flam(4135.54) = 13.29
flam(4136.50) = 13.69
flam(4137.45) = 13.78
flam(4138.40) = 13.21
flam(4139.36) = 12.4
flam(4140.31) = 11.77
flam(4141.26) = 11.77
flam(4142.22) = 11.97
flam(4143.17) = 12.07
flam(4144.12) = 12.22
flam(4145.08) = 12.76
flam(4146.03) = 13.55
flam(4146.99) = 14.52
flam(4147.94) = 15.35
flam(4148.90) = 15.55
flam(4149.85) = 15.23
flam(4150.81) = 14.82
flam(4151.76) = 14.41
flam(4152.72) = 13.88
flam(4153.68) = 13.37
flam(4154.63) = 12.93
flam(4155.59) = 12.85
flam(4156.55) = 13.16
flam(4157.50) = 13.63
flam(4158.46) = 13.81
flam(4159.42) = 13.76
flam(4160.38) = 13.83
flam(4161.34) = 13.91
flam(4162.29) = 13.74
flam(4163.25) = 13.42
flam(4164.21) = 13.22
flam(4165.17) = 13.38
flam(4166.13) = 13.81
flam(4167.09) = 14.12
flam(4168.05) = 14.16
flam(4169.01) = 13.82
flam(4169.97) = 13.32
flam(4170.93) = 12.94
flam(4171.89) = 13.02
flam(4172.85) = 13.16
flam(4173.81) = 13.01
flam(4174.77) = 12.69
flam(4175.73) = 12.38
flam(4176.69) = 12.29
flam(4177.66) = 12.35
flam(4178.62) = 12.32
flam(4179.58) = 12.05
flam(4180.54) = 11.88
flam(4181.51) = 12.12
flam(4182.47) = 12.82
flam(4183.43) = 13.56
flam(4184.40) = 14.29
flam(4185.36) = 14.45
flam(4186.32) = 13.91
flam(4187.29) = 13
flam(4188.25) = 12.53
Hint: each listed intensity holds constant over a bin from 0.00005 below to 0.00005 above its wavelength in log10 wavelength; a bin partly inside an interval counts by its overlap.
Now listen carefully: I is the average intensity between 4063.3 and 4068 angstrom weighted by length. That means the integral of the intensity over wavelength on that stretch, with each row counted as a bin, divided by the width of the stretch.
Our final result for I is 13.8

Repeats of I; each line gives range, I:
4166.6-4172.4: 13.6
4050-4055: 13.0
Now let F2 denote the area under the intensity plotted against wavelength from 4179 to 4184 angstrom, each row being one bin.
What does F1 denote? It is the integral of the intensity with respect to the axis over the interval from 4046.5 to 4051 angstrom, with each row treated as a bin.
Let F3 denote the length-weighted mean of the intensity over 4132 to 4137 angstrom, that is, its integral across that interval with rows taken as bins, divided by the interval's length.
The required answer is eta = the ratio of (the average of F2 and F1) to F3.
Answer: 4.34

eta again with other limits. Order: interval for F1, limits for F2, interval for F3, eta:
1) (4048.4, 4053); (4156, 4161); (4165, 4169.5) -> 4.56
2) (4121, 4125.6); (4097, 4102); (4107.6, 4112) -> 4.66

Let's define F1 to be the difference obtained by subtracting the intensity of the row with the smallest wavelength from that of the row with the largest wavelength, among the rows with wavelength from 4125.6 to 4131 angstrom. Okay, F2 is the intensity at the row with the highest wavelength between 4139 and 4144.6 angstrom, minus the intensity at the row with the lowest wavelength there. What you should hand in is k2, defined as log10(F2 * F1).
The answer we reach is -1.2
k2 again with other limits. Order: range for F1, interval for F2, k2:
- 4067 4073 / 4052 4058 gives 0.6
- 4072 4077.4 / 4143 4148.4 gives 0.2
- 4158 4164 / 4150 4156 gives -0.1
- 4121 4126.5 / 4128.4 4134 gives -1.8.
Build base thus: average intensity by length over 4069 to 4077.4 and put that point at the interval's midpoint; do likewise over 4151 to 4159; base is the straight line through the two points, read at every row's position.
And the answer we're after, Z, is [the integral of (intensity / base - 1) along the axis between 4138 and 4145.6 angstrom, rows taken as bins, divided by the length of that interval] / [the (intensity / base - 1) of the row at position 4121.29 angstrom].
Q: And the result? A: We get 18.7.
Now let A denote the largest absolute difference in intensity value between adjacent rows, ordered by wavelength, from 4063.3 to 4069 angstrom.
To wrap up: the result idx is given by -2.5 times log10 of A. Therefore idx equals 0.97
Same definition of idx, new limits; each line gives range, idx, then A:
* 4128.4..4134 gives 0.71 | 0.52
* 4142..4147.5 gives 0.03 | 0.97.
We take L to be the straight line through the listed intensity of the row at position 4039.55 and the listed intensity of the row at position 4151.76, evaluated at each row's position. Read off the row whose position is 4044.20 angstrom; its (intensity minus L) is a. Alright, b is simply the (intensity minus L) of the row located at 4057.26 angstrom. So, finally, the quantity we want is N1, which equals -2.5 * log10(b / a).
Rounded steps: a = -1.39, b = -3.0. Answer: -0.85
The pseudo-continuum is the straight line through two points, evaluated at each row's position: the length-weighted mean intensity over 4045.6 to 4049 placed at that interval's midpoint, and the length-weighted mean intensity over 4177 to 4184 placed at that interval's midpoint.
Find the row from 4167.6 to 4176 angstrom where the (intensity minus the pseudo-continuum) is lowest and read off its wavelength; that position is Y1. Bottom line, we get 4175.73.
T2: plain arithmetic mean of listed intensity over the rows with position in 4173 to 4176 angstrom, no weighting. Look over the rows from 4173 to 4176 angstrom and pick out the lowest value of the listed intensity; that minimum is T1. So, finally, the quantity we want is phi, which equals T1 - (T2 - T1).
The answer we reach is 12.1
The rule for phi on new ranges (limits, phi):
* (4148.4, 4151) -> 14.4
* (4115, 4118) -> 11.3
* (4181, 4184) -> 11.4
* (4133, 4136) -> 13.1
